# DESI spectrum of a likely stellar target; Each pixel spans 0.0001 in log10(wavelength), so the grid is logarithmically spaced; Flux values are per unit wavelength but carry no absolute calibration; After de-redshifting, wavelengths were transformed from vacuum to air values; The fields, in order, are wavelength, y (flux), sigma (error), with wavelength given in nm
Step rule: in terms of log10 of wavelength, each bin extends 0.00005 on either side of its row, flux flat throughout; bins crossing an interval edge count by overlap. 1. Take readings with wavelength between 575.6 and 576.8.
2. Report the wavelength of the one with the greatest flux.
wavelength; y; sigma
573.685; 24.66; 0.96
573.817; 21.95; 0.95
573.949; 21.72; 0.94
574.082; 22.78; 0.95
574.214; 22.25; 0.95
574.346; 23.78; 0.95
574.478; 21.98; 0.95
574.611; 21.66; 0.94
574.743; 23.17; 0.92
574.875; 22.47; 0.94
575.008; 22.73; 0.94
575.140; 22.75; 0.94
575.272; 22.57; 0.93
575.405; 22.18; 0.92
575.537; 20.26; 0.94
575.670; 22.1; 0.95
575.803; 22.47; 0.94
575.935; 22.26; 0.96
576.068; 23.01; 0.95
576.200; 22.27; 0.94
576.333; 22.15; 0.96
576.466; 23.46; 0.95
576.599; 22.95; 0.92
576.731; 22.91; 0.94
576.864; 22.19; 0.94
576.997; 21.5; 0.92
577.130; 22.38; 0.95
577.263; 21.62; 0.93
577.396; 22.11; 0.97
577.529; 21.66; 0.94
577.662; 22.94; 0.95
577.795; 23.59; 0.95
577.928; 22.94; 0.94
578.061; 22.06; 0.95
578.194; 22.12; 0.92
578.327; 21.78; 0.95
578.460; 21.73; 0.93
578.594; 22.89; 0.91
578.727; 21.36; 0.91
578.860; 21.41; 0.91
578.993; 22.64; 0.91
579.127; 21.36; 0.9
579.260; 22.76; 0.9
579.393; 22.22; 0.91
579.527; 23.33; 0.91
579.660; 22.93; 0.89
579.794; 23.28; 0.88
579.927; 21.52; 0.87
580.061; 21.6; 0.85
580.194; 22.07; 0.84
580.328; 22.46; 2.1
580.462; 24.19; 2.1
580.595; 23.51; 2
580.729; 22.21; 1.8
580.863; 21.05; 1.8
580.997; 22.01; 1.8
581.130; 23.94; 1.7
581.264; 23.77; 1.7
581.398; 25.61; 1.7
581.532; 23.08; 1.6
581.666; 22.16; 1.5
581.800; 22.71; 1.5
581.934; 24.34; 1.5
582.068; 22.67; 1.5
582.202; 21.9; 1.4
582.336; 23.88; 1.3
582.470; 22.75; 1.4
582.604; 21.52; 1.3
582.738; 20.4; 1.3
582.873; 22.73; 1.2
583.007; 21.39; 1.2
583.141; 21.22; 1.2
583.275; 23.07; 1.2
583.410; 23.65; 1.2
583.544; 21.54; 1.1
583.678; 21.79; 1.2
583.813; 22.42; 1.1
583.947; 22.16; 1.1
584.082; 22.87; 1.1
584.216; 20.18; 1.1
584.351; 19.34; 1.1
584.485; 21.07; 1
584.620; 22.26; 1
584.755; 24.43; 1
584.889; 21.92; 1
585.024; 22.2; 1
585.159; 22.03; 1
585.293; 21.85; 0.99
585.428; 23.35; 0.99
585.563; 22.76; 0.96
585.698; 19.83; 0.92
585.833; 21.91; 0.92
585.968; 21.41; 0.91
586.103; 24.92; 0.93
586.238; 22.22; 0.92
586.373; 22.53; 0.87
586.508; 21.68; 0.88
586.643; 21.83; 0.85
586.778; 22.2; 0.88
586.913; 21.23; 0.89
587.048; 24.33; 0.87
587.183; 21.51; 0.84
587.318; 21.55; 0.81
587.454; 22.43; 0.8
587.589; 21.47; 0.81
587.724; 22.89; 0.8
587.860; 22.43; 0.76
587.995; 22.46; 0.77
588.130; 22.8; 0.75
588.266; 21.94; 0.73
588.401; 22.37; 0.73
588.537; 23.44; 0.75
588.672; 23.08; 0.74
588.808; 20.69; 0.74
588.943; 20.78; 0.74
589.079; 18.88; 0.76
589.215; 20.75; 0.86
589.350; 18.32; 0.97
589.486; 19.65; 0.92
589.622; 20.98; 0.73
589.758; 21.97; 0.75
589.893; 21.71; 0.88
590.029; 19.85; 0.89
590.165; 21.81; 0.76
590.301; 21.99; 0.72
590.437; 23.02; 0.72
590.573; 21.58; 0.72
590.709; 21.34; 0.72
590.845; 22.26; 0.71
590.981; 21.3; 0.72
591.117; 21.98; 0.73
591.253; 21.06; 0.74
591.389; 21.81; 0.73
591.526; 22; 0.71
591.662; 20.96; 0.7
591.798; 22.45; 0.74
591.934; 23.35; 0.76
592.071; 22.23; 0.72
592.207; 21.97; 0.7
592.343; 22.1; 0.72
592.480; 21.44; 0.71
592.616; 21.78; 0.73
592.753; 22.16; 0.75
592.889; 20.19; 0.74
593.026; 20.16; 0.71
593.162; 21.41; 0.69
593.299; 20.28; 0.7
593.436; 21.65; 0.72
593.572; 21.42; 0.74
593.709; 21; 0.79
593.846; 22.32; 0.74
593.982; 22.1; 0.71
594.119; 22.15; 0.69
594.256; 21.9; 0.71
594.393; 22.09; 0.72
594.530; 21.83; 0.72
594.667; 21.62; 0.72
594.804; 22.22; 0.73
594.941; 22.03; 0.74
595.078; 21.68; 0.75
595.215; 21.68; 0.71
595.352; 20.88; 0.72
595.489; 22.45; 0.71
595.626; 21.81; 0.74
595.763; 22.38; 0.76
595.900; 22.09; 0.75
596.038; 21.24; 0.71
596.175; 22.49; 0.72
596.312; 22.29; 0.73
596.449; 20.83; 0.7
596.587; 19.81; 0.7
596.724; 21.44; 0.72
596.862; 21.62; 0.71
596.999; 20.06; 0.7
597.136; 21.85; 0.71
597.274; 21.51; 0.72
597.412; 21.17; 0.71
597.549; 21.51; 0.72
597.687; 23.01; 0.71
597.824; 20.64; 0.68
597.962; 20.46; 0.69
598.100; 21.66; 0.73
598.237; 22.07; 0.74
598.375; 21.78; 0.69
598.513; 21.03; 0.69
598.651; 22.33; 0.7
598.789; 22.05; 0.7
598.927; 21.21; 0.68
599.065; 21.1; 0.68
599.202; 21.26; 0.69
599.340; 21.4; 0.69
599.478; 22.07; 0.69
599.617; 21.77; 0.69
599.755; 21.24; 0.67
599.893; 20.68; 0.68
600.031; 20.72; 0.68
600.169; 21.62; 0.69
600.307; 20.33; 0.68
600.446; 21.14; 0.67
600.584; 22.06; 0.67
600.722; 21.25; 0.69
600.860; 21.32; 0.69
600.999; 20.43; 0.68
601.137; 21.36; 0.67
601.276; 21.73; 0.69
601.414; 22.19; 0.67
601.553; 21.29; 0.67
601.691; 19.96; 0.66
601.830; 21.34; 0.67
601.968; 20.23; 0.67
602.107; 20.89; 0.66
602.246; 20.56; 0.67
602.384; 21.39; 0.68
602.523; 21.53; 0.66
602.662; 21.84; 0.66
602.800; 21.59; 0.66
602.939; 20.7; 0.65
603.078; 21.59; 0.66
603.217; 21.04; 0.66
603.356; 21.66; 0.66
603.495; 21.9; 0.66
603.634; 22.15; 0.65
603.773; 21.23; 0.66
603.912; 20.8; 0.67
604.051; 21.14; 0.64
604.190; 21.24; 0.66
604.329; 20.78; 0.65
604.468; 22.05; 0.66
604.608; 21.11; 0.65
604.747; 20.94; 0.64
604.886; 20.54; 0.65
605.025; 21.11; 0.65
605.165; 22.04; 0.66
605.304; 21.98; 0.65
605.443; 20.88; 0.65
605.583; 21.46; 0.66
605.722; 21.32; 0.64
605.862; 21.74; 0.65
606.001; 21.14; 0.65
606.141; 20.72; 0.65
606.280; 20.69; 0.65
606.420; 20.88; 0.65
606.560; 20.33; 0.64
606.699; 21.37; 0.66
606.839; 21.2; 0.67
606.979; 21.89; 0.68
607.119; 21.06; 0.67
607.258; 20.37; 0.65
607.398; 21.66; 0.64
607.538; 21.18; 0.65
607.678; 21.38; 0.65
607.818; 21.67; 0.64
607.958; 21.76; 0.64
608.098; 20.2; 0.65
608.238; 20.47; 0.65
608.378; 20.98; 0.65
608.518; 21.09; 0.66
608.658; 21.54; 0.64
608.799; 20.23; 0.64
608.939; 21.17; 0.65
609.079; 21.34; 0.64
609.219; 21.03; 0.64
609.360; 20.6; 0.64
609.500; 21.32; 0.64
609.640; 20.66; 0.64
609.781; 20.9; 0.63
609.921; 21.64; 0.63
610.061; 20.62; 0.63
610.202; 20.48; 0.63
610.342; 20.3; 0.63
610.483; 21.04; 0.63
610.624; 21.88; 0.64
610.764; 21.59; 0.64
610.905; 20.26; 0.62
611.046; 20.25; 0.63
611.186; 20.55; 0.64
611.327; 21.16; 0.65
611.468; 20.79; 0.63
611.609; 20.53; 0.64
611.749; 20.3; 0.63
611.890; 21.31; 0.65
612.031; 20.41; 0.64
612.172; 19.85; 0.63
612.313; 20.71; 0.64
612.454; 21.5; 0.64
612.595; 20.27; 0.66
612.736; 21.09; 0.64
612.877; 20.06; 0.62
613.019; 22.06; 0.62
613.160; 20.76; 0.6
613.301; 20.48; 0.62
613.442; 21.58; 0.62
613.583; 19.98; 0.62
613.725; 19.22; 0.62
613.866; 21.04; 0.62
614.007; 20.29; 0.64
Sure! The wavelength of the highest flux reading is 576.466 nm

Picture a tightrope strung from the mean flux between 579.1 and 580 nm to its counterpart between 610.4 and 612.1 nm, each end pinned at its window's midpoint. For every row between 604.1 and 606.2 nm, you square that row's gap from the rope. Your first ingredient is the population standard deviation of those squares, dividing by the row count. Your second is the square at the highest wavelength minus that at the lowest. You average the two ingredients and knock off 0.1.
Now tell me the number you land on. 0.11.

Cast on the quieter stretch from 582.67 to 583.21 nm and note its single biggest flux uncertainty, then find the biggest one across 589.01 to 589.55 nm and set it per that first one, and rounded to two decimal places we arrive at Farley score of 0.75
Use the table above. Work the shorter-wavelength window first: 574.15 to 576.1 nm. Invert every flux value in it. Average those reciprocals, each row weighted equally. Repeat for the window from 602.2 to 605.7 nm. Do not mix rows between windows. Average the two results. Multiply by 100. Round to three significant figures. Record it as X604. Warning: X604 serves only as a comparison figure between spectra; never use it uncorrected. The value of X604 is 4.58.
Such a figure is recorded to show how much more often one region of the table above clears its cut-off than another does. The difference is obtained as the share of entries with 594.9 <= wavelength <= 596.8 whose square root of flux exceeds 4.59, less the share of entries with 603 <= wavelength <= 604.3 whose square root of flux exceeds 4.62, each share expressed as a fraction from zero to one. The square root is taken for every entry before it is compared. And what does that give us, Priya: 0.34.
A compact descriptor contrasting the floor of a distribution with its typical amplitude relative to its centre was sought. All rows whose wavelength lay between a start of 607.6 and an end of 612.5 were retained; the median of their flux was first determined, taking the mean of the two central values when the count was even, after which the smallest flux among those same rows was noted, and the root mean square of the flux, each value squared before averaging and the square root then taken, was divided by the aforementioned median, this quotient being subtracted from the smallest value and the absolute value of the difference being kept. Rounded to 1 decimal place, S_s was 18.8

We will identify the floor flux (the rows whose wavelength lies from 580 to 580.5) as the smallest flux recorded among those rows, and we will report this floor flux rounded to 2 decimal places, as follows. 21.60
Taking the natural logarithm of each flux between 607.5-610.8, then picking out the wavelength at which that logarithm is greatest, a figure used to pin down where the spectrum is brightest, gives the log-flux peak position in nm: 610.624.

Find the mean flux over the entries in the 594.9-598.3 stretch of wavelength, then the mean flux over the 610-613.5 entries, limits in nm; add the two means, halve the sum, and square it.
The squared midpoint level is 448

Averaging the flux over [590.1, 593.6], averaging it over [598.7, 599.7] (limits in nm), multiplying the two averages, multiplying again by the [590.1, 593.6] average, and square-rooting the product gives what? 101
